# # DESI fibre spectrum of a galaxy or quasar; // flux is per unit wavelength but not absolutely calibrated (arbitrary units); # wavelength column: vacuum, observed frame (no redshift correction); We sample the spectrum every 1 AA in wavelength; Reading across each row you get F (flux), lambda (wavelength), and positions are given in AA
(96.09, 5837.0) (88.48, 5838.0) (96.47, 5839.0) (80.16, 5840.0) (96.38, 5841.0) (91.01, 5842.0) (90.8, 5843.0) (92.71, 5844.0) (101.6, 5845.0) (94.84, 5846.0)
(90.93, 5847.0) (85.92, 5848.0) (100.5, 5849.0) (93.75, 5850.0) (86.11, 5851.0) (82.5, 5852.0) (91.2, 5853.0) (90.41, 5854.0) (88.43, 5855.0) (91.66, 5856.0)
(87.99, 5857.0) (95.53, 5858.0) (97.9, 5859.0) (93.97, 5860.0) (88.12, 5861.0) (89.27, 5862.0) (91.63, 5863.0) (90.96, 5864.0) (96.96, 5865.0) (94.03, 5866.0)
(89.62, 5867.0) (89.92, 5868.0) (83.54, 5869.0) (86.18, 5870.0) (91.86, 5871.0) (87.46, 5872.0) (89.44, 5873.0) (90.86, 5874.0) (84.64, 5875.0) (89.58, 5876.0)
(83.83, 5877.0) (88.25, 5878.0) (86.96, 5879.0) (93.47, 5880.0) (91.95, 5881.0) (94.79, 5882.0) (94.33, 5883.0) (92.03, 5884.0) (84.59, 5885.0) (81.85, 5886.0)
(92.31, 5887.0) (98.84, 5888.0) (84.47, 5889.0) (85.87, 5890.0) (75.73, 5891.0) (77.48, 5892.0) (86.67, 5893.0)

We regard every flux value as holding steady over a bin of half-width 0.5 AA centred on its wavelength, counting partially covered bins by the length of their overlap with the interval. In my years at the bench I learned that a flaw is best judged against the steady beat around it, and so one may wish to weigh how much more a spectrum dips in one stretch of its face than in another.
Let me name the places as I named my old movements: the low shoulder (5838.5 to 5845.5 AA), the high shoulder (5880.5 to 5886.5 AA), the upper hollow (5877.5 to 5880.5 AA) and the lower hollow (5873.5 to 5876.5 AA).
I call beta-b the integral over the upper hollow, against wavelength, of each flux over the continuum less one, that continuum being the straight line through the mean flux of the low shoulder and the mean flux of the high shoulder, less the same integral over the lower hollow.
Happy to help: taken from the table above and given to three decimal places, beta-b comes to 0.049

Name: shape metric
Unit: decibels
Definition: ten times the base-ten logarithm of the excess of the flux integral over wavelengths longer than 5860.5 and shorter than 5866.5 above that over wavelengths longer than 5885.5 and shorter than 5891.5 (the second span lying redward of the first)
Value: 15.0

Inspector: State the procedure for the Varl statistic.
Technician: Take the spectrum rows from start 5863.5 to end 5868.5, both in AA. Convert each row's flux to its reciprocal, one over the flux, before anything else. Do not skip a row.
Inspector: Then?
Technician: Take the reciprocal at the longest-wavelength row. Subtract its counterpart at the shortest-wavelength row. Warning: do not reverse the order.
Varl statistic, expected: 0.0001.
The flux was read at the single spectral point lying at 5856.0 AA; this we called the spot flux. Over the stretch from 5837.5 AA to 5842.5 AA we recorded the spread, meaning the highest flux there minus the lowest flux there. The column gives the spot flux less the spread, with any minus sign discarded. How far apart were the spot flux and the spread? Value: 75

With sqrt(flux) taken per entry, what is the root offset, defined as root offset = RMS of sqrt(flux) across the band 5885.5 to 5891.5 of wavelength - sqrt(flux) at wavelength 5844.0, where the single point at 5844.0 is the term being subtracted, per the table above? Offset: -0.33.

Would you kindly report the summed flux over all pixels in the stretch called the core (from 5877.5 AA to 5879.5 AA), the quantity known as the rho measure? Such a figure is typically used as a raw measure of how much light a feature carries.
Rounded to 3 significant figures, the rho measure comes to 175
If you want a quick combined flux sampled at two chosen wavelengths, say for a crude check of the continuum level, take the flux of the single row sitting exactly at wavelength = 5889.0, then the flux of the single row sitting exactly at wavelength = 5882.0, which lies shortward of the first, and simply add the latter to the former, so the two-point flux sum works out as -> 179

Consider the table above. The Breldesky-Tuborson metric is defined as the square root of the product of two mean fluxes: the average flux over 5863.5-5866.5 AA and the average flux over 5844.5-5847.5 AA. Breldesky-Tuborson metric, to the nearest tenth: 94.9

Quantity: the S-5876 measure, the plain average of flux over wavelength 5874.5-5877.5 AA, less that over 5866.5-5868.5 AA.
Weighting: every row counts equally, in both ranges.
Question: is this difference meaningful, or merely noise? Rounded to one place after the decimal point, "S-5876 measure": -3.8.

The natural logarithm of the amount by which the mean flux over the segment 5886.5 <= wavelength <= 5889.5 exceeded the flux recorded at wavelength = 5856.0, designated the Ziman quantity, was -1.5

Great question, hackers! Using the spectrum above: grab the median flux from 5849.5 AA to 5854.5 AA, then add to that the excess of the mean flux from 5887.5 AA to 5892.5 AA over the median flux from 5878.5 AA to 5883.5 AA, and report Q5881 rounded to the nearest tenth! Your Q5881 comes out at 81.4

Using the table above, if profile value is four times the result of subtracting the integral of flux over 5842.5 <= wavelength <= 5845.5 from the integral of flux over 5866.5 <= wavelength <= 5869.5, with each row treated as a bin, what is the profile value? -88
